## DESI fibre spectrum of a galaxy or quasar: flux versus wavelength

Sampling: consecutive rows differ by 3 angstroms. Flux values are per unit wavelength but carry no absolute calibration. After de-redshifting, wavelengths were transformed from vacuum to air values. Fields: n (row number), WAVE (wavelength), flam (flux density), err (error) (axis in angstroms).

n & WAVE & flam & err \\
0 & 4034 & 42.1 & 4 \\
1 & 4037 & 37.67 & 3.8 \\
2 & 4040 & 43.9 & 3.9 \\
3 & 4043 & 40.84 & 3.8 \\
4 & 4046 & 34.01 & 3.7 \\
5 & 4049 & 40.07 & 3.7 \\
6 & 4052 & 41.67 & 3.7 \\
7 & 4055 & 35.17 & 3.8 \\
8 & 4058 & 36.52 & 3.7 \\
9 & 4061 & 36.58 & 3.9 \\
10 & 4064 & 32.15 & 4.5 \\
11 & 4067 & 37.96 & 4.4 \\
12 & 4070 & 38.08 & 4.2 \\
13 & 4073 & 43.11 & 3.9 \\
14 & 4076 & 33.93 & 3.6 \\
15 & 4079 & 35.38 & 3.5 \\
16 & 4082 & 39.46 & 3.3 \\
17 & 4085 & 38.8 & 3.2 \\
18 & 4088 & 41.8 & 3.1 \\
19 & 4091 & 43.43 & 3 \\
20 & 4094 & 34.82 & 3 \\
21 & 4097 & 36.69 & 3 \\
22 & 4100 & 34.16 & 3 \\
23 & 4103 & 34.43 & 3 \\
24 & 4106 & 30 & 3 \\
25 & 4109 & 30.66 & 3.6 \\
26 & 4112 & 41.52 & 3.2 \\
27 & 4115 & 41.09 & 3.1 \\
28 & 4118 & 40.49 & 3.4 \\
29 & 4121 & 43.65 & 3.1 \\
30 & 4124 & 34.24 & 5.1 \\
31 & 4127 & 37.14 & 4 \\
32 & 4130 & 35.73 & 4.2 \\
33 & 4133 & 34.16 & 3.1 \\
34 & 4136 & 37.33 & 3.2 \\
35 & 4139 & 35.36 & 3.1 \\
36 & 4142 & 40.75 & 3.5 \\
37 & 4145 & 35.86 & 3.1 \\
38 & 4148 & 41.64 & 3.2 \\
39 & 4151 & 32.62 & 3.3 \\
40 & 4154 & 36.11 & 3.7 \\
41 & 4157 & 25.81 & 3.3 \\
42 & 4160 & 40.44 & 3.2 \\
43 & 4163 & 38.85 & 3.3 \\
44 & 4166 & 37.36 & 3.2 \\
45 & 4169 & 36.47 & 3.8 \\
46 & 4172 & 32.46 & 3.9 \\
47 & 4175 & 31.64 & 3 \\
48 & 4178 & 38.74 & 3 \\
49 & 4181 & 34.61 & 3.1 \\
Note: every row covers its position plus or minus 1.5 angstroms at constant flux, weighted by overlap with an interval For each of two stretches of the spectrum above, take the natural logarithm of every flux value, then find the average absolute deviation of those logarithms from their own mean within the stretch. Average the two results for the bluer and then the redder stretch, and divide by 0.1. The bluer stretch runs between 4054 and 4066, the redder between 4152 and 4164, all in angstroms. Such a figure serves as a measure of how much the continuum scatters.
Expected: 0.96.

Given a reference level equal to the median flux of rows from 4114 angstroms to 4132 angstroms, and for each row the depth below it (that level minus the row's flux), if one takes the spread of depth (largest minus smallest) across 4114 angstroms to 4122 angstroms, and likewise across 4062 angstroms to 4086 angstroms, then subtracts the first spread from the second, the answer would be 8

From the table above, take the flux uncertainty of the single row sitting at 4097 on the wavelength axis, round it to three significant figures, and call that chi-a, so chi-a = 3.00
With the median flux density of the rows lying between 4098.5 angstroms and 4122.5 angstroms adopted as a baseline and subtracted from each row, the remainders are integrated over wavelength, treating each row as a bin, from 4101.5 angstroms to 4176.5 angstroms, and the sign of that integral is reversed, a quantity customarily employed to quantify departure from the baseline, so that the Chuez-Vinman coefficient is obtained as 92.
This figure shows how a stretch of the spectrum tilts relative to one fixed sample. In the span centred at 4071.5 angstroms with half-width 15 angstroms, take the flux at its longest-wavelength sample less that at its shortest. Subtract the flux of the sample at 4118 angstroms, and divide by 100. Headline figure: -0.38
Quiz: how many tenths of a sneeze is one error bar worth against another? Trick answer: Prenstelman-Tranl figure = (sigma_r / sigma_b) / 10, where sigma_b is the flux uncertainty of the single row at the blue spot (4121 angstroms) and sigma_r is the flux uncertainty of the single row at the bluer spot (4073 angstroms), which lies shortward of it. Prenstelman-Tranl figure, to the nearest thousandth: 0.126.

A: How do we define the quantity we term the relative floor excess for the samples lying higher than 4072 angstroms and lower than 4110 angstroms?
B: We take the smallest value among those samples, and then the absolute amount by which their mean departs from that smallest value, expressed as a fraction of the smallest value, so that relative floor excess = 0.222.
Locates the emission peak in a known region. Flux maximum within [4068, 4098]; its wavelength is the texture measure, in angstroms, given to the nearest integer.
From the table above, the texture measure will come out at 4091 angstroms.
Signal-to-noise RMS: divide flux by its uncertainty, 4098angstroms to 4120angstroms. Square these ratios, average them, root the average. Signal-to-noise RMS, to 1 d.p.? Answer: 11.5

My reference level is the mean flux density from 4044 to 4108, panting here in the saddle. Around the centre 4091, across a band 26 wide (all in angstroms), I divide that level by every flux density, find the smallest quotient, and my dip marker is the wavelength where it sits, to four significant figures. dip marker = 4091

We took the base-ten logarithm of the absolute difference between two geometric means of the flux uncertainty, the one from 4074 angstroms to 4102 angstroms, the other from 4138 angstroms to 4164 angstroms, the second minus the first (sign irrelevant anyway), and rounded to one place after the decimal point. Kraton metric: -0.9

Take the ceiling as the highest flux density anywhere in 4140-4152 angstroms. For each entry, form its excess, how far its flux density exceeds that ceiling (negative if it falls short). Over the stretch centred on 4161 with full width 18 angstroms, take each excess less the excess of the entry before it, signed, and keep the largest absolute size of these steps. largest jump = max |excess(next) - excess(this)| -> 14.6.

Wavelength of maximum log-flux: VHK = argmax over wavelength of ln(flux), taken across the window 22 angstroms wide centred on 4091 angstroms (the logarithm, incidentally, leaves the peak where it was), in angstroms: 4091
